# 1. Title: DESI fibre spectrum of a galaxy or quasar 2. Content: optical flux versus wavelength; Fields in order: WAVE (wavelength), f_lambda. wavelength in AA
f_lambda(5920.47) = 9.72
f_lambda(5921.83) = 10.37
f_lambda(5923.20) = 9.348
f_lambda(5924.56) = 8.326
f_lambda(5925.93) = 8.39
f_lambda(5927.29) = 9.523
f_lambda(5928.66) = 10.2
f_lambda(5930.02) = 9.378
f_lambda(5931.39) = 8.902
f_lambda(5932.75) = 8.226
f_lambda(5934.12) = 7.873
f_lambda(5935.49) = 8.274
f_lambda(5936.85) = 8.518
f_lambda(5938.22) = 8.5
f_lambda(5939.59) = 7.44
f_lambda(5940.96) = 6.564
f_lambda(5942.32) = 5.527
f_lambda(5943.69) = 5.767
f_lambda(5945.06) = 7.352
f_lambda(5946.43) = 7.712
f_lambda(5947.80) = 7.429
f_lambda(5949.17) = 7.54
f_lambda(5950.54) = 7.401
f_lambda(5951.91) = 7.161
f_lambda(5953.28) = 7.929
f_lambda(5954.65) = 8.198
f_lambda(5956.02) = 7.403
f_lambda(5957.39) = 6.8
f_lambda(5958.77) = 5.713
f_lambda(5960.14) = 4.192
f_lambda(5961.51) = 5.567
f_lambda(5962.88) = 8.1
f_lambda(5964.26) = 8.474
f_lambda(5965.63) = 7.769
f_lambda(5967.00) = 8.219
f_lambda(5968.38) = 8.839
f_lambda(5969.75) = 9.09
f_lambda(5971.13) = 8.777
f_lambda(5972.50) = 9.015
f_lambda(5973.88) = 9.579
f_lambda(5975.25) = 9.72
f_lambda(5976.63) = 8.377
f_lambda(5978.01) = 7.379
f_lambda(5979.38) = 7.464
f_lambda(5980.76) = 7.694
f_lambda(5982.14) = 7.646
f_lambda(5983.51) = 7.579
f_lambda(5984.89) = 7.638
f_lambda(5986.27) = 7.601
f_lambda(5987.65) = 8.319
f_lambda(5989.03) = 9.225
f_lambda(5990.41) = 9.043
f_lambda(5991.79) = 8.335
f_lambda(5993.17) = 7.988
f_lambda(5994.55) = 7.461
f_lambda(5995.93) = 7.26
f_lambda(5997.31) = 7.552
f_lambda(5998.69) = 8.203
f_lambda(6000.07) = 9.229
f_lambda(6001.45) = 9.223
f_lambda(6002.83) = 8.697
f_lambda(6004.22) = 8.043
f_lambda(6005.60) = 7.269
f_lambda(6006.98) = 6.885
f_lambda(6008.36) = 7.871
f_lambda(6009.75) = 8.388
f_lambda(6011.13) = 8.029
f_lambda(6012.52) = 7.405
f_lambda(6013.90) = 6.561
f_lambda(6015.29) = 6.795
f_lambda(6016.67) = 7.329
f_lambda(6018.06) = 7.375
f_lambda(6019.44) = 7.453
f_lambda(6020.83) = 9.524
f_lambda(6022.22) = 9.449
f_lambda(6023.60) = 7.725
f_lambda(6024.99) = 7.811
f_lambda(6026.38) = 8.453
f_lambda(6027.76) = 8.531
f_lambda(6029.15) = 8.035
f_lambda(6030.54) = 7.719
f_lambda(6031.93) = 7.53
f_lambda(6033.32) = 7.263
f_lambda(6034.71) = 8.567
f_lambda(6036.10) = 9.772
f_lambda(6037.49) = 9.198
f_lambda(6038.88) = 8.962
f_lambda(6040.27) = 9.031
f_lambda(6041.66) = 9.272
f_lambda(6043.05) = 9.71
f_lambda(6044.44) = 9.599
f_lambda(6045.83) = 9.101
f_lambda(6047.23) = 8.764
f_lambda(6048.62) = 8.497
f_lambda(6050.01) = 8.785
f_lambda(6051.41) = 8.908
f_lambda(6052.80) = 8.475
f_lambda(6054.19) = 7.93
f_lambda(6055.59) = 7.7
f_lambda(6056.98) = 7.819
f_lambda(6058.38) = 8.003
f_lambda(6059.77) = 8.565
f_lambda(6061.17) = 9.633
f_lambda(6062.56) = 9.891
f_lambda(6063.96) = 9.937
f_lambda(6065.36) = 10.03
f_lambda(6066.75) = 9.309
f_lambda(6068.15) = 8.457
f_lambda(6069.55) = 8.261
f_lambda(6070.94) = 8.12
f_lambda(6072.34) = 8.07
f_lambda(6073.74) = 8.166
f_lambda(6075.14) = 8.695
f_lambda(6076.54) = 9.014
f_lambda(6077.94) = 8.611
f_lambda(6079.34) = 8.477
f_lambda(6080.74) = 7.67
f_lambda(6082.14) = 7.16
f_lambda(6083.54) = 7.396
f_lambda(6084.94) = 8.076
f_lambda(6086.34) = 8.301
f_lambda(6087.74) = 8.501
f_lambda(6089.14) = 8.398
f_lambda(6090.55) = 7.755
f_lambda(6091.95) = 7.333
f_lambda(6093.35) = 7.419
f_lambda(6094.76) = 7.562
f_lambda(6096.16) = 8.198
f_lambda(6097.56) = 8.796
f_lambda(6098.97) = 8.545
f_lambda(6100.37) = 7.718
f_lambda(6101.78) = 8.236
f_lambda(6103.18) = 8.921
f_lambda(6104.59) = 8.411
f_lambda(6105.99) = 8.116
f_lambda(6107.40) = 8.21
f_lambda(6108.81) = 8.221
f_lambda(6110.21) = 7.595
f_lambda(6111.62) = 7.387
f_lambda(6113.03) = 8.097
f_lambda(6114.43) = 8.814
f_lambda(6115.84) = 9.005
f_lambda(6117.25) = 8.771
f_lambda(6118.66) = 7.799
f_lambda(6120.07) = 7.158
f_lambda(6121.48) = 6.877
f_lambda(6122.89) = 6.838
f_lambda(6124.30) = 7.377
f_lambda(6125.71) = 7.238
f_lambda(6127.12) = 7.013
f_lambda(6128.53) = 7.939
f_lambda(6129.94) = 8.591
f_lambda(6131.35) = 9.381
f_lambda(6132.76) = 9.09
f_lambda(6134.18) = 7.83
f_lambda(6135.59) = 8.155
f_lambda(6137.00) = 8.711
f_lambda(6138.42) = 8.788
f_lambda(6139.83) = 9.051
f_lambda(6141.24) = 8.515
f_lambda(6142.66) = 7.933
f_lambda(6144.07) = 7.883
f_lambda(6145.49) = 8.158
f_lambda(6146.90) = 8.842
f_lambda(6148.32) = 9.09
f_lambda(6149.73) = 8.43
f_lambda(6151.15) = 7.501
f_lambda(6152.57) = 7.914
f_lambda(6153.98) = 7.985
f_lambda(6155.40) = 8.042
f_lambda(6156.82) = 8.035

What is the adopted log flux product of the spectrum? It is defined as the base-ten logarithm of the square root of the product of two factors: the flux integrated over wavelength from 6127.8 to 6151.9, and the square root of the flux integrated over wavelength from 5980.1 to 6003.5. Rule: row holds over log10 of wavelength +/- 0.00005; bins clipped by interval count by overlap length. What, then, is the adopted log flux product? 1.72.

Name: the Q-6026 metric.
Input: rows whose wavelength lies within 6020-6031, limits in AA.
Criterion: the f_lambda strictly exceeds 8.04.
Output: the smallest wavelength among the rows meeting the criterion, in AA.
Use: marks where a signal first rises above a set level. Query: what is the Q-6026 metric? 6020.83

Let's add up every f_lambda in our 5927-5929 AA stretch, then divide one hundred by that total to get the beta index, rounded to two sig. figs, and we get 5.1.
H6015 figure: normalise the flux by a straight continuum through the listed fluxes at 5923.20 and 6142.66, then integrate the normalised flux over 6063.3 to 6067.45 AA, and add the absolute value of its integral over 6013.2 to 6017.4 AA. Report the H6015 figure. 8.12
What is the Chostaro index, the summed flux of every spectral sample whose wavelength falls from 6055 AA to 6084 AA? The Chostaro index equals 179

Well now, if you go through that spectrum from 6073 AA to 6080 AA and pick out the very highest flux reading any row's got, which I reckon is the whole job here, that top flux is 9.014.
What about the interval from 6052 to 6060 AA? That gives 8.565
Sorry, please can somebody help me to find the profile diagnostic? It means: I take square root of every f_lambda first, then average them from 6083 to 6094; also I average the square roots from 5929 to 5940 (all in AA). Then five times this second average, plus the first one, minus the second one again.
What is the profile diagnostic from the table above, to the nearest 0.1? 14.4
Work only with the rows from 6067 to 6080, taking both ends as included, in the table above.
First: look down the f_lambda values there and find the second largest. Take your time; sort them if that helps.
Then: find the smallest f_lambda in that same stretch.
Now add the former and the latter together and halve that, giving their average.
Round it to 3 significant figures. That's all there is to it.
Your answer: 8.38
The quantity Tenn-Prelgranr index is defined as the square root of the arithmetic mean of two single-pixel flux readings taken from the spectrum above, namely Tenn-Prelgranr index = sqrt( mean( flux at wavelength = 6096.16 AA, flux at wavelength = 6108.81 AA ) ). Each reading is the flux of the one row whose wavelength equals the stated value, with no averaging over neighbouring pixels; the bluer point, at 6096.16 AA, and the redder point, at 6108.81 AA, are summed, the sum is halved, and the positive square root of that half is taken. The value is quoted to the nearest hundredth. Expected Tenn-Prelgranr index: 2.87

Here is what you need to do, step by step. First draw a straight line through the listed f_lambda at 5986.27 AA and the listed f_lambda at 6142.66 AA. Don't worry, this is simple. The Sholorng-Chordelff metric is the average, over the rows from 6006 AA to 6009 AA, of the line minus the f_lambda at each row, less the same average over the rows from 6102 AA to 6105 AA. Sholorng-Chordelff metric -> 1.1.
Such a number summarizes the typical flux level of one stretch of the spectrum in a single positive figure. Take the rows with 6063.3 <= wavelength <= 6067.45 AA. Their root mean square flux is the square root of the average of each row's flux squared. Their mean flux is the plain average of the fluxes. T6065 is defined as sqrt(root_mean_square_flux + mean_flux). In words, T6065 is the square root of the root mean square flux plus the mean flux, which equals 4.42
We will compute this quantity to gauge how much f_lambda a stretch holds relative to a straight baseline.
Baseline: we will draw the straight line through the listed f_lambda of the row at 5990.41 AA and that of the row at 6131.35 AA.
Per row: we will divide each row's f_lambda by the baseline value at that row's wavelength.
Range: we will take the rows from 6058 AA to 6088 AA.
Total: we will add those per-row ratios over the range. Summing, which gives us 20.4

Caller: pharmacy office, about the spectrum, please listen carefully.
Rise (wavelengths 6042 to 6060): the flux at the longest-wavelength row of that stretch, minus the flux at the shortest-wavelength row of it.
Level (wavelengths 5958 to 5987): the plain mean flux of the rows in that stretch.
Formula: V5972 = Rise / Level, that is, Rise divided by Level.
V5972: -0.15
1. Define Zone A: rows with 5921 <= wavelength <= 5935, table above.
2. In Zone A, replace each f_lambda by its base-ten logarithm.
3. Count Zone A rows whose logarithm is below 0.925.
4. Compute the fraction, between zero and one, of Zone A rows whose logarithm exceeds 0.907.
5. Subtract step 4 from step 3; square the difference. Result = 10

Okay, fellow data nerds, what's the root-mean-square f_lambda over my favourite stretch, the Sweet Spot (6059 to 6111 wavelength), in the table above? 8.4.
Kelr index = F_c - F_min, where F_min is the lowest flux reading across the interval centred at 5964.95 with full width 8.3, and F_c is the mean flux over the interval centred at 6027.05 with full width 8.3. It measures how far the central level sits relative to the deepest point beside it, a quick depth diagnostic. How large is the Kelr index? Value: 2.5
